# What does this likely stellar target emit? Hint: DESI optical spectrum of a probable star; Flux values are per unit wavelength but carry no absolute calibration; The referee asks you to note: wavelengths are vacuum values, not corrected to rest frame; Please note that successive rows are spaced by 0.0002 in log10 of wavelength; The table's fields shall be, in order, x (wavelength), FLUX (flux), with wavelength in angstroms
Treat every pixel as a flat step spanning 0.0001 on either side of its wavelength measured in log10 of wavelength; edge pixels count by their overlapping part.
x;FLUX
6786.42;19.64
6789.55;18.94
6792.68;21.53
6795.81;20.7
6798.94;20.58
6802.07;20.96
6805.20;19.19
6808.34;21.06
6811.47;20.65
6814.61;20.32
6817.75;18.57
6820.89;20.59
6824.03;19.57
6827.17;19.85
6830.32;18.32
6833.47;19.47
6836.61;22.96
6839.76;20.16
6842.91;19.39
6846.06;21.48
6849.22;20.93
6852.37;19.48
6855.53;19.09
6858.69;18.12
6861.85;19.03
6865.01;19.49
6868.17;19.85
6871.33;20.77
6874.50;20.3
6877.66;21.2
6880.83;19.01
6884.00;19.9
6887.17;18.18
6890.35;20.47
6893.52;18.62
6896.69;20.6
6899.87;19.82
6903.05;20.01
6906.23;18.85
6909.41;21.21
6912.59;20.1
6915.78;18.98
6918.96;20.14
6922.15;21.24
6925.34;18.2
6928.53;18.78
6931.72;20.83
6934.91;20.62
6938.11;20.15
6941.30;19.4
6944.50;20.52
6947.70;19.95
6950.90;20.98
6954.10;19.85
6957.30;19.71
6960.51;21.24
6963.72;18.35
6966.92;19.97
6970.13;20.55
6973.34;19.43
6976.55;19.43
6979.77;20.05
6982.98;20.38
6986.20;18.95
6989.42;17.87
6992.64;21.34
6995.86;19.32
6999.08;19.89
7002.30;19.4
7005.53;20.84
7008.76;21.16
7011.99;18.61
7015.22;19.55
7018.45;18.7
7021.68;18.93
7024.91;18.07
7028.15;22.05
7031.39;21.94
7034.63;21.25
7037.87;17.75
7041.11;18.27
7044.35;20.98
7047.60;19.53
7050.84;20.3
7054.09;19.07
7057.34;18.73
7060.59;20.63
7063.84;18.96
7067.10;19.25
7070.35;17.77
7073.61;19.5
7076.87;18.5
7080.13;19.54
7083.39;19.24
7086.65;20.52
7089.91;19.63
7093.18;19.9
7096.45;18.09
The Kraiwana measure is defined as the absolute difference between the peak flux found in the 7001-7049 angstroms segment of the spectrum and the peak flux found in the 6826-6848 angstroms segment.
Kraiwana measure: 0.91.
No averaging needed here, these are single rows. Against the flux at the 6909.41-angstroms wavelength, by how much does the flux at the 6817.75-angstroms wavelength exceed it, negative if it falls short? -2.6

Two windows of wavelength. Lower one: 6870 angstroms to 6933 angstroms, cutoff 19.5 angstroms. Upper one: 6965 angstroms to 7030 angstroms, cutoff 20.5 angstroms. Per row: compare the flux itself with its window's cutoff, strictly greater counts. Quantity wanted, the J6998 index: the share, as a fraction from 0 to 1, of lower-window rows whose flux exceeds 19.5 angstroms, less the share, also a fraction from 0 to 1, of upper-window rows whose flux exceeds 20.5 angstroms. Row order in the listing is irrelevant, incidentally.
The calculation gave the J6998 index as 0.40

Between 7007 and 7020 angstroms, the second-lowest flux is 18.7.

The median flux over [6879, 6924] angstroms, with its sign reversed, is -20.0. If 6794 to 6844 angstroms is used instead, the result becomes -20.2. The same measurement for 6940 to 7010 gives -19.9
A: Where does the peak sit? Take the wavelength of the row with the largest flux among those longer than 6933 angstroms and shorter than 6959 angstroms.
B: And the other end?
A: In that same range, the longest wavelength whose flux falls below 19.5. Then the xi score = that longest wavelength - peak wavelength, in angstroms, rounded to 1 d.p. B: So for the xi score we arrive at -9.6 angstroms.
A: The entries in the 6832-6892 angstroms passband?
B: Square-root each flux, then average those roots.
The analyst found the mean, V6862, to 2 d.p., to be 4.47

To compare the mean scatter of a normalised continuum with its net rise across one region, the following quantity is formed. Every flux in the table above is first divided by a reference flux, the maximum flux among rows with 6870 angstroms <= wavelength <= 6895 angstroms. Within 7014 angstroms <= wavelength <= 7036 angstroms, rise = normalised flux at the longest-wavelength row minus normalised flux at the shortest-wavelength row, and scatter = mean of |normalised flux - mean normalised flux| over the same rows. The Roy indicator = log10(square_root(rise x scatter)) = -1.13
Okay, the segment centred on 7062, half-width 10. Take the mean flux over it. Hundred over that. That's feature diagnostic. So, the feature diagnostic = 5.24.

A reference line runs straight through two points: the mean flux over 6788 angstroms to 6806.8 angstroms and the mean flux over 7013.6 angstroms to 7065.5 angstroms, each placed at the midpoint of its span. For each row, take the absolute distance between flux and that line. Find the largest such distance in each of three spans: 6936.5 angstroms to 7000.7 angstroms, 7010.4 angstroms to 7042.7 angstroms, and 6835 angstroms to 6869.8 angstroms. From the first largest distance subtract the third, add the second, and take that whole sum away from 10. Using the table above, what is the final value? 8.5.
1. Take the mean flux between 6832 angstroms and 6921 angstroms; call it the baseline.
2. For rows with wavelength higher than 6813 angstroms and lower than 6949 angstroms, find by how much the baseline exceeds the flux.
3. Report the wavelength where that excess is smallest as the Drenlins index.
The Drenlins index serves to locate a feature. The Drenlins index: 6836.61 angstroms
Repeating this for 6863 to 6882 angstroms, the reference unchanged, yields 6877.66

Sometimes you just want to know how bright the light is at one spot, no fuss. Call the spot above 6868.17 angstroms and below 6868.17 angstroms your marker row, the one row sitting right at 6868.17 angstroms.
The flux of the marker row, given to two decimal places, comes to 19.85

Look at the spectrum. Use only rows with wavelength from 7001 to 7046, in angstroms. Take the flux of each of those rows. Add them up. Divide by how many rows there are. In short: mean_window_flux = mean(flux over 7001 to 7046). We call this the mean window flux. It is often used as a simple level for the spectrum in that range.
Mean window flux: 19.8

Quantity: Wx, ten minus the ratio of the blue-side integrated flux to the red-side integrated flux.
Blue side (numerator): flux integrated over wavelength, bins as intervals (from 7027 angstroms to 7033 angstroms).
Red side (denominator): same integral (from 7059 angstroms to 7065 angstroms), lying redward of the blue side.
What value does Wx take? 8.89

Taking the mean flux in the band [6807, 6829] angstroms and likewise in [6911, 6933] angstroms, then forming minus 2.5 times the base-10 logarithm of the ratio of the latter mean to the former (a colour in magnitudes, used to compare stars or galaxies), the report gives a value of 0.018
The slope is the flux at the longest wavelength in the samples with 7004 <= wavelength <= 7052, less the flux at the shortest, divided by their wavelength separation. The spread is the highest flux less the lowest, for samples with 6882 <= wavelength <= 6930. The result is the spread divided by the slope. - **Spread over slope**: -257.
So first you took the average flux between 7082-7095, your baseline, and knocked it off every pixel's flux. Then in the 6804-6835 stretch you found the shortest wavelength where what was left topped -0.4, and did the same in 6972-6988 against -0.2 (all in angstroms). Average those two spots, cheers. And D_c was 6894.1 angstroms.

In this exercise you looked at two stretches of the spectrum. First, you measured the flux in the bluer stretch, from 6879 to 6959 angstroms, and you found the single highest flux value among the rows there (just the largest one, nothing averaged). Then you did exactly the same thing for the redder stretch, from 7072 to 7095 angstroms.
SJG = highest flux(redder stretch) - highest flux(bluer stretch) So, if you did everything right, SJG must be -0.7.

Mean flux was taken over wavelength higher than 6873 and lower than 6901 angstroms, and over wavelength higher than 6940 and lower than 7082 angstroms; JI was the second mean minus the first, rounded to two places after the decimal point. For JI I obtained -0.10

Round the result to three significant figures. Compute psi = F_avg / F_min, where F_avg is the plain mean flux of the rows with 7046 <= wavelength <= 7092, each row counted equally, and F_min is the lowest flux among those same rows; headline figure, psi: 1.09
